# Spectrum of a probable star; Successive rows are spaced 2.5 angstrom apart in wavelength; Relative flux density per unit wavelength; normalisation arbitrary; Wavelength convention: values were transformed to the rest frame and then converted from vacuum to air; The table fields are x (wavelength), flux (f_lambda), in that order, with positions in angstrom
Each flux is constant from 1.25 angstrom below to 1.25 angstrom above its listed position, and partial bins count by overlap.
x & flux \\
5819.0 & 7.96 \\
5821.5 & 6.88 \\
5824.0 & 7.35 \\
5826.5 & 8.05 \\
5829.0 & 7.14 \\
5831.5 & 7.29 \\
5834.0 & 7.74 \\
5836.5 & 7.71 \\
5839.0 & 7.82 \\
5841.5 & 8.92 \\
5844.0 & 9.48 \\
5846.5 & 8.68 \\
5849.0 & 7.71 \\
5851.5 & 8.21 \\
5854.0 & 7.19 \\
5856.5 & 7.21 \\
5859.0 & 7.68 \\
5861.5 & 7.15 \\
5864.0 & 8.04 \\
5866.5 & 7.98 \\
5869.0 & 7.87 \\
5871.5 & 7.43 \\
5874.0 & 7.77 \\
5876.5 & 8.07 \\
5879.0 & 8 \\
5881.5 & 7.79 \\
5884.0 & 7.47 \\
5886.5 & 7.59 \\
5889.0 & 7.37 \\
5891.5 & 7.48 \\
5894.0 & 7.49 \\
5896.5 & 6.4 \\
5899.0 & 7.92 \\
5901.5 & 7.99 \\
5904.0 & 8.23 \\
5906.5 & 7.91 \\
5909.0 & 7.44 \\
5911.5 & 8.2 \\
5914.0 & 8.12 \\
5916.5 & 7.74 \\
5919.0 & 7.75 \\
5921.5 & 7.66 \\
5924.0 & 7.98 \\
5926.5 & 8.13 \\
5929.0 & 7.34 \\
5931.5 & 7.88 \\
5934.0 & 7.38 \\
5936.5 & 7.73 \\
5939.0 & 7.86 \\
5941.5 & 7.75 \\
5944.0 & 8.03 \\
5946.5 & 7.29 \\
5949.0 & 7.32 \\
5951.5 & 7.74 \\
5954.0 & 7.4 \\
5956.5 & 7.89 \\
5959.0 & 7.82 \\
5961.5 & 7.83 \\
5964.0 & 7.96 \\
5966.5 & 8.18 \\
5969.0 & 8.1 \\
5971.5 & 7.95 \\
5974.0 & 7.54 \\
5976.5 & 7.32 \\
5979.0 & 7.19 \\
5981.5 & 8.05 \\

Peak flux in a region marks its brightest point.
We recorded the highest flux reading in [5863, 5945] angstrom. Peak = 8.23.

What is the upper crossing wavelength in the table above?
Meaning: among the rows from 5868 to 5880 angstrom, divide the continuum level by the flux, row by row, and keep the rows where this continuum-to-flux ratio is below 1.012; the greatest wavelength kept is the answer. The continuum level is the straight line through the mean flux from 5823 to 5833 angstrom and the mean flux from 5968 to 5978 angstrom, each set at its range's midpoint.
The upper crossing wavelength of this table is 5879.0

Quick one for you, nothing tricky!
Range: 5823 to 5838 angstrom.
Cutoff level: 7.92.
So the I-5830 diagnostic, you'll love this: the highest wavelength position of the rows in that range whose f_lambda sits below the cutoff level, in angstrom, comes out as 5836.5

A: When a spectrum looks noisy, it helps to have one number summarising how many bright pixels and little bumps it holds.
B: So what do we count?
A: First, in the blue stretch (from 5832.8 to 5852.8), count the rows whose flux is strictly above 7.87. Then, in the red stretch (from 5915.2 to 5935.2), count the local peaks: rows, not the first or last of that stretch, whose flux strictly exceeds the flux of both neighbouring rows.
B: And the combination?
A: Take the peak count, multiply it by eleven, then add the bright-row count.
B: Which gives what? 37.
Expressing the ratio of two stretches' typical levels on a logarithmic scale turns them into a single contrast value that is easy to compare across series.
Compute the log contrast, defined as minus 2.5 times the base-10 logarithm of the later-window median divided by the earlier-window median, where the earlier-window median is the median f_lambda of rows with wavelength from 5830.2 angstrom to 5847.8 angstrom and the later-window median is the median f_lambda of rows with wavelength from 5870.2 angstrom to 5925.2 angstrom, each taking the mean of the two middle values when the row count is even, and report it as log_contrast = 0.0084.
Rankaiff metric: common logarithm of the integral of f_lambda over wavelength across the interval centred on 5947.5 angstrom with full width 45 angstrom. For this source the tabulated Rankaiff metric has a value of 2.54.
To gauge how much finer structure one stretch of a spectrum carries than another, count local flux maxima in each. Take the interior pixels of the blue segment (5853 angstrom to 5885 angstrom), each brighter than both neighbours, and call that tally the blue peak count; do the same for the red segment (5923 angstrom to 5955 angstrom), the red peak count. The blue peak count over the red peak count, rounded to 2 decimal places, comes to 0.60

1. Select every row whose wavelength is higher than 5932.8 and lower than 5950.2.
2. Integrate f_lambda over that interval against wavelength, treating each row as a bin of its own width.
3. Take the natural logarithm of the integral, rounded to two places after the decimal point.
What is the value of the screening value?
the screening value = 4.89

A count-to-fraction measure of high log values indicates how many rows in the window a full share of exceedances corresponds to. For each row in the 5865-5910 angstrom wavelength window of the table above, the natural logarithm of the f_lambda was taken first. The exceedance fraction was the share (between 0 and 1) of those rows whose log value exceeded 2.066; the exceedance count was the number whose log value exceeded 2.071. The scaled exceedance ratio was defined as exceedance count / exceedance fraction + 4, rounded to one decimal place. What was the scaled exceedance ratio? 16.9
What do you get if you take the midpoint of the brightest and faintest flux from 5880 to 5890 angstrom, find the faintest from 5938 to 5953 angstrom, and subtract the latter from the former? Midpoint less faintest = 0.3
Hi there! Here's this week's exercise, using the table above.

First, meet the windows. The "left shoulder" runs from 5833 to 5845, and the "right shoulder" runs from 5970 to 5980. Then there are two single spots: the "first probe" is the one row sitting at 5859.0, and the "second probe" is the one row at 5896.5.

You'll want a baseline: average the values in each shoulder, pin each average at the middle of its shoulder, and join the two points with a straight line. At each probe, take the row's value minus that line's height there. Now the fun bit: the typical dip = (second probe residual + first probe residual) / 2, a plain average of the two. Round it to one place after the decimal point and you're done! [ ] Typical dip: -1.1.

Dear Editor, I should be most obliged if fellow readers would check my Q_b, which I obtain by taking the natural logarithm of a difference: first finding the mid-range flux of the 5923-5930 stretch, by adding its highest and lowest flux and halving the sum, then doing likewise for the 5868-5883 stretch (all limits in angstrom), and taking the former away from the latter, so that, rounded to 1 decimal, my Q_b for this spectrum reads -4.2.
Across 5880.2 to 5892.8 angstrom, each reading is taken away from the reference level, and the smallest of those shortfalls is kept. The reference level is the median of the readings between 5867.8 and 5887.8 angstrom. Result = -0.01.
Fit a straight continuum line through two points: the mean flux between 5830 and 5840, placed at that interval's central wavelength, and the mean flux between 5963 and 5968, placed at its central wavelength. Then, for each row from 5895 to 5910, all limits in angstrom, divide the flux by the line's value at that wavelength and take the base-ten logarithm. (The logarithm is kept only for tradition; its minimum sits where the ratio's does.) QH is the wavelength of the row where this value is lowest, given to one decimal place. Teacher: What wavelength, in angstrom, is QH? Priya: 5896.5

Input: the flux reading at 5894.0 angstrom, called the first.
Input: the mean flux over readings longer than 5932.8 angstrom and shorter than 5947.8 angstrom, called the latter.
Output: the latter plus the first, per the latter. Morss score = 1.98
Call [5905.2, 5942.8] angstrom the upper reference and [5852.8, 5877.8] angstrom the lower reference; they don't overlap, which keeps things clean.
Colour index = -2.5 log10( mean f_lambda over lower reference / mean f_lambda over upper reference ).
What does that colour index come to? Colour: 0.02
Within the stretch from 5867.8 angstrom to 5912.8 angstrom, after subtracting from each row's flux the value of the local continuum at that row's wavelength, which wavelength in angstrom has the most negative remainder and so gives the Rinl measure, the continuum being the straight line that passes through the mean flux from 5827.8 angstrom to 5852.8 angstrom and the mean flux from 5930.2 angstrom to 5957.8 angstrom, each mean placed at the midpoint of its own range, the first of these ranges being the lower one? 5896.5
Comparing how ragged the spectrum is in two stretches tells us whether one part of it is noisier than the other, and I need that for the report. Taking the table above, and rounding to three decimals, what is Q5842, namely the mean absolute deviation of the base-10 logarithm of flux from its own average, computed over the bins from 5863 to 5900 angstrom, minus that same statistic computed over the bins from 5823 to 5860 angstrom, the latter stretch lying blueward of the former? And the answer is -0.010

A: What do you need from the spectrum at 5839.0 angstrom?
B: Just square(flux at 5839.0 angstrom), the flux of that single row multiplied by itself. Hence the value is 61.2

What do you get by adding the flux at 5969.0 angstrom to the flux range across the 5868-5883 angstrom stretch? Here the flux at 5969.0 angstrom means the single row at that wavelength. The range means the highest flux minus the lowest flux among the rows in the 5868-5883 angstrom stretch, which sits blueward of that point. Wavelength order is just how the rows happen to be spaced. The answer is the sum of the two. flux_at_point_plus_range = 8.7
